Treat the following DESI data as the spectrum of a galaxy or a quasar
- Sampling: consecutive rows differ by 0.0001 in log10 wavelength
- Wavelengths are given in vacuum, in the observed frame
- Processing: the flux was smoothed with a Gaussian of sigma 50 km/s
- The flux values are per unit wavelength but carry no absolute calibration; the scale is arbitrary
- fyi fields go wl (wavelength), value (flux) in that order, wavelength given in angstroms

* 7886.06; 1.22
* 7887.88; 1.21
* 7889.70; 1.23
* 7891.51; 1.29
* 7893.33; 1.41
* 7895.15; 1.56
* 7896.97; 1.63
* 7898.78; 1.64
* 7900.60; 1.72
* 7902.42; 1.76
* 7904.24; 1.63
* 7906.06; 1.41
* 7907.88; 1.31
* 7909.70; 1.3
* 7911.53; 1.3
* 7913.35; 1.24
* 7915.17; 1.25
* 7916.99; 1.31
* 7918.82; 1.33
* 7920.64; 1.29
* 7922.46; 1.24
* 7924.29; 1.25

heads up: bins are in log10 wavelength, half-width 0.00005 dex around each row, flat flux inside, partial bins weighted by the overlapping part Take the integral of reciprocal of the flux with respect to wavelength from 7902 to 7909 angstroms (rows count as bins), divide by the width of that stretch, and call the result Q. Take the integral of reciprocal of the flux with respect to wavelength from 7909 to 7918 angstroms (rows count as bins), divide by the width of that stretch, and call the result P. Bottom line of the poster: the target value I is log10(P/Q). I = 0.06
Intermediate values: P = 0.78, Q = 0.674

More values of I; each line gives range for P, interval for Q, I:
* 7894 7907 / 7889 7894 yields -0.09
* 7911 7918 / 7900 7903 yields 0.14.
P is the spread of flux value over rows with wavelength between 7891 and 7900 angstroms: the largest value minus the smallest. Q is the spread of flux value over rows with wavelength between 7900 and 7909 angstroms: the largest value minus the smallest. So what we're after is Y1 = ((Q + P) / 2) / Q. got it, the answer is 0.9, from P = 0.35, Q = 0.450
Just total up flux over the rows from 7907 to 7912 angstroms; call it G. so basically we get 3.91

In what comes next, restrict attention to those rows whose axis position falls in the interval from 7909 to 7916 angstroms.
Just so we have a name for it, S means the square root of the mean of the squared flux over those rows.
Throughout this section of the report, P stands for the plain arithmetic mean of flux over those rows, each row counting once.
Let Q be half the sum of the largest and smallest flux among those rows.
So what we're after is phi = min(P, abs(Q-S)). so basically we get 0.0028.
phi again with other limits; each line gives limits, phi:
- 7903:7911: 0.0463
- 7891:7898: 0.0184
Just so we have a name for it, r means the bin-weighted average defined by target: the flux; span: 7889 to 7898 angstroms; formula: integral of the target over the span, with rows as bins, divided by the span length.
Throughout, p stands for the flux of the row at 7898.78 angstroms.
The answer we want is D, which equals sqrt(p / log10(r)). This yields 3.24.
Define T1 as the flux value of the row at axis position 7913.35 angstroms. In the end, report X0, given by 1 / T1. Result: 0.806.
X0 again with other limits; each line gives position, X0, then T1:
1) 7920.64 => 0.775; 1.29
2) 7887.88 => 0.826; 1.21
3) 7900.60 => 0.581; 1.72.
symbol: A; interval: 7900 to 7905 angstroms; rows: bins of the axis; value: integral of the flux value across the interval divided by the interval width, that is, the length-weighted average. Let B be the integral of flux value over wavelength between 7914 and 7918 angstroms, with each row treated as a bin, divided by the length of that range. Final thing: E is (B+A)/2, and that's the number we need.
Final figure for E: 1.49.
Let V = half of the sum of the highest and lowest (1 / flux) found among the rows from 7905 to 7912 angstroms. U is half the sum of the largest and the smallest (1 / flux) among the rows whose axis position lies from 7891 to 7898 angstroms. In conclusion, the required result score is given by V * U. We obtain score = 0.51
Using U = 0.69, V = 0.739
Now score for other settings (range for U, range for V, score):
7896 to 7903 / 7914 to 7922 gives 0.46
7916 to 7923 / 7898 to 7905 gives 0.46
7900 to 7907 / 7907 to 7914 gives 0.50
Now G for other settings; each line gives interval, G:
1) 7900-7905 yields 5.11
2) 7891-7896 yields 4.26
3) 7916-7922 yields 3.93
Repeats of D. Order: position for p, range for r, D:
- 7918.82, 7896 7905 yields 2.43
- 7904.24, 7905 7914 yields 3.68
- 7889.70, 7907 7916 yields 3.39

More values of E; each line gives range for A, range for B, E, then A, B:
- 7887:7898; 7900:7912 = 1.44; 1.39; 1.49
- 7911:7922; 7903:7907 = 1.41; 1.29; 1.54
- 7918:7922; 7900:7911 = 1.41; 1.30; 1.51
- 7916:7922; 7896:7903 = 1.49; 1.30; 1.68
